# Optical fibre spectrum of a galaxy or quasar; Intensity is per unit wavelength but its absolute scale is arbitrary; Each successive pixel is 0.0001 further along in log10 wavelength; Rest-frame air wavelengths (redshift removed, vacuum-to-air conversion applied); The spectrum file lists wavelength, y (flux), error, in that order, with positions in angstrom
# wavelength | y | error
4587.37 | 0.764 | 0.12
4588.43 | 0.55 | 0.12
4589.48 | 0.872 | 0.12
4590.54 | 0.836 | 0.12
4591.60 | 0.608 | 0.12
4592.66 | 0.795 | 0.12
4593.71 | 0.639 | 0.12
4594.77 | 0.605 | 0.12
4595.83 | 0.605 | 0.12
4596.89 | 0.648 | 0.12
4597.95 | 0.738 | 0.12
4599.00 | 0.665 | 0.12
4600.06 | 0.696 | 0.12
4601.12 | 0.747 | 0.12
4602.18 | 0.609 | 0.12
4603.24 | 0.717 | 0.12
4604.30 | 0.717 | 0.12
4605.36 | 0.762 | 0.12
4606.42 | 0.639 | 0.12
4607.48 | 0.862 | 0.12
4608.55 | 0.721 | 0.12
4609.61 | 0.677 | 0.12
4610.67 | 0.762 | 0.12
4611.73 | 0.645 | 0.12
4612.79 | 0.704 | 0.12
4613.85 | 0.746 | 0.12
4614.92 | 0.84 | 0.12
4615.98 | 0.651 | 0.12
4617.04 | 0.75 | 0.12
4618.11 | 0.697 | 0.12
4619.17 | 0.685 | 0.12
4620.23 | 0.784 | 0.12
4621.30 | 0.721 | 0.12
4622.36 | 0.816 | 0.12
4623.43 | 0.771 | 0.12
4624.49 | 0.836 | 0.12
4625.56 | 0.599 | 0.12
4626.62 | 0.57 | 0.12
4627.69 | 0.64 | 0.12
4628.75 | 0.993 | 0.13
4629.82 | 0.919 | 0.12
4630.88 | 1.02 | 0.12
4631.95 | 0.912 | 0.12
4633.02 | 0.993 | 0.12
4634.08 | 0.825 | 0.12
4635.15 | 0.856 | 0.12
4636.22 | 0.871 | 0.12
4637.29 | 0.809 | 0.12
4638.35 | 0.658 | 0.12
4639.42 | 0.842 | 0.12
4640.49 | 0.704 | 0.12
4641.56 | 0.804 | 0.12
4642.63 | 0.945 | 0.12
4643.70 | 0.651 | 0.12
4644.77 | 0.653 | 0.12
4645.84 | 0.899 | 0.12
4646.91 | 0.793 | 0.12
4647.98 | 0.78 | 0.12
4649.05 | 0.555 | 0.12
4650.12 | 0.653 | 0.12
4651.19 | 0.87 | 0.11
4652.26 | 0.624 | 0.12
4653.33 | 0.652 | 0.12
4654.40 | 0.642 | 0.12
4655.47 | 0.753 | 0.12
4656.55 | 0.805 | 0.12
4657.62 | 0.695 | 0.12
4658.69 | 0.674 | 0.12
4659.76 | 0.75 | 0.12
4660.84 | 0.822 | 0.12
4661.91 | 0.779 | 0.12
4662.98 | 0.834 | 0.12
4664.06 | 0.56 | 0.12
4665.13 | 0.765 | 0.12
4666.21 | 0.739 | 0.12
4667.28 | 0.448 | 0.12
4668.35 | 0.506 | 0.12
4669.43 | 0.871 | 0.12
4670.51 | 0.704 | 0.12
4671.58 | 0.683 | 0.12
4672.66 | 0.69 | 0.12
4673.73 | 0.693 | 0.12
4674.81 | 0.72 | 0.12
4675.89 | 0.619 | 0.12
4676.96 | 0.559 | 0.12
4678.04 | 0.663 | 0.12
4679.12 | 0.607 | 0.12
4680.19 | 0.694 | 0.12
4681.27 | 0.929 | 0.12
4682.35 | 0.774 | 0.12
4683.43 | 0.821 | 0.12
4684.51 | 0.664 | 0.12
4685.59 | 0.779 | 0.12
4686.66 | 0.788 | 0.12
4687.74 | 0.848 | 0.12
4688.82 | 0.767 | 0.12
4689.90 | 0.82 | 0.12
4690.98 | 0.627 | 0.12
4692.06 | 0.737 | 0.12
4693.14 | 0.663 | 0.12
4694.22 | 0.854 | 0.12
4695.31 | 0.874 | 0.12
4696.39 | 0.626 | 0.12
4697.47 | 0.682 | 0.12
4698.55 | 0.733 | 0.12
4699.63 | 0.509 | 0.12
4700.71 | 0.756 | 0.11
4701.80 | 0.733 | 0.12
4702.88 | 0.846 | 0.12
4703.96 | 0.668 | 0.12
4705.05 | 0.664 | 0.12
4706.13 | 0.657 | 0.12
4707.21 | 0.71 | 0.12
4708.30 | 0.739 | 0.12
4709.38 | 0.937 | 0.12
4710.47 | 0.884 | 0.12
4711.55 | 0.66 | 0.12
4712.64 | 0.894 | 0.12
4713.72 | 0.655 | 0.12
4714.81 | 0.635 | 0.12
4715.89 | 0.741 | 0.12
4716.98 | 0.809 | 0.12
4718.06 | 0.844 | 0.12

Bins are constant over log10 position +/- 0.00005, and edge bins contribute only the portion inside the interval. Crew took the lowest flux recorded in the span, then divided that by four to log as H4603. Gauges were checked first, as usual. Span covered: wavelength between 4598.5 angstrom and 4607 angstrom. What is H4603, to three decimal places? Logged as 0.152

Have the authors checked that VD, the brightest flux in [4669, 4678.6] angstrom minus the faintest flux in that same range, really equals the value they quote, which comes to 0.31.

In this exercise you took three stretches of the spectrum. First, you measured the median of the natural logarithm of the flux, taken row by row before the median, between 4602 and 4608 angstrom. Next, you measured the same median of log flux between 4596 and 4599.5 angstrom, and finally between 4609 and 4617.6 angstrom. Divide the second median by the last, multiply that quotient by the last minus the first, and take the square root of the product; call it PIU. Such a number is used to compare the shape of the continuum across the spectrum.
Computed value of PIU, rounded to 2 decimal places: 0.12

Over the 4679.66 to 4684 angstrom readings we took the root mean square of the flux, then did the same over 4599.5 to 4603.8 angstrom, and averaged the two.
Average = 0.752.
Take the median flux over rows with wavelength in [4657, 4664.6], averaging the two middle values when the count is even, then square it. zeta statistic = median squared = 0.56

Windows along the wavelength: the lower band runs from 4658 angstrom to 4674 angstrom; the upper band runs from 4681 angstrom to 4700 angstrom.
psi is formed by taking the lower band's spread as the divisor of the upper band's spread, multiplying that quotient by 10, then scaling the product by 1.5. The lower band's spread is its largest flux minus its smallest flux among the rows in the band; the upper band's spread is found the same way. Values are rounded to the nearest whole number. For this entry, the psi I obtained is 15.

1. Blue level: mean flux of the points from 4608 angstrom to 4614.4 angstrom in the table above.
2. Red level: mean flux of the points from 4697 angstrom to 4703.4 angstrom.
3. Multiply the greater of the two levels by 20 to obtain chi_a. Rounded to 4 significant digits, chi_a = 14.20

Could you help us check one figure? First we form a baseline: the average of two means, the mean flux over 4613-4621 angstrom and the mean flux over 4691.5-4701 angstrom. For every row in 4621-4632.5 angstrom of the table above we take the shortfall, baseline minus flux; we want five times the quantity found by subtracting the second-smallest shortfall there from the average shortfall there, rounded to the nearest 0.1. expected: 1.0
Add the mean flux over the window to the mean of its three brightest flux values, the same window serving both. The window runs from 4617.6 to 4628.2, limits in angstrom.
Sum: 1.52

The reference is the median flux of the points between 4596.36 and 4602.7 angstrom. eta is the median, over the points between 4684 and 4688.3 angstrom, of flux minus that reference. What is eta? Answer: 0.10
